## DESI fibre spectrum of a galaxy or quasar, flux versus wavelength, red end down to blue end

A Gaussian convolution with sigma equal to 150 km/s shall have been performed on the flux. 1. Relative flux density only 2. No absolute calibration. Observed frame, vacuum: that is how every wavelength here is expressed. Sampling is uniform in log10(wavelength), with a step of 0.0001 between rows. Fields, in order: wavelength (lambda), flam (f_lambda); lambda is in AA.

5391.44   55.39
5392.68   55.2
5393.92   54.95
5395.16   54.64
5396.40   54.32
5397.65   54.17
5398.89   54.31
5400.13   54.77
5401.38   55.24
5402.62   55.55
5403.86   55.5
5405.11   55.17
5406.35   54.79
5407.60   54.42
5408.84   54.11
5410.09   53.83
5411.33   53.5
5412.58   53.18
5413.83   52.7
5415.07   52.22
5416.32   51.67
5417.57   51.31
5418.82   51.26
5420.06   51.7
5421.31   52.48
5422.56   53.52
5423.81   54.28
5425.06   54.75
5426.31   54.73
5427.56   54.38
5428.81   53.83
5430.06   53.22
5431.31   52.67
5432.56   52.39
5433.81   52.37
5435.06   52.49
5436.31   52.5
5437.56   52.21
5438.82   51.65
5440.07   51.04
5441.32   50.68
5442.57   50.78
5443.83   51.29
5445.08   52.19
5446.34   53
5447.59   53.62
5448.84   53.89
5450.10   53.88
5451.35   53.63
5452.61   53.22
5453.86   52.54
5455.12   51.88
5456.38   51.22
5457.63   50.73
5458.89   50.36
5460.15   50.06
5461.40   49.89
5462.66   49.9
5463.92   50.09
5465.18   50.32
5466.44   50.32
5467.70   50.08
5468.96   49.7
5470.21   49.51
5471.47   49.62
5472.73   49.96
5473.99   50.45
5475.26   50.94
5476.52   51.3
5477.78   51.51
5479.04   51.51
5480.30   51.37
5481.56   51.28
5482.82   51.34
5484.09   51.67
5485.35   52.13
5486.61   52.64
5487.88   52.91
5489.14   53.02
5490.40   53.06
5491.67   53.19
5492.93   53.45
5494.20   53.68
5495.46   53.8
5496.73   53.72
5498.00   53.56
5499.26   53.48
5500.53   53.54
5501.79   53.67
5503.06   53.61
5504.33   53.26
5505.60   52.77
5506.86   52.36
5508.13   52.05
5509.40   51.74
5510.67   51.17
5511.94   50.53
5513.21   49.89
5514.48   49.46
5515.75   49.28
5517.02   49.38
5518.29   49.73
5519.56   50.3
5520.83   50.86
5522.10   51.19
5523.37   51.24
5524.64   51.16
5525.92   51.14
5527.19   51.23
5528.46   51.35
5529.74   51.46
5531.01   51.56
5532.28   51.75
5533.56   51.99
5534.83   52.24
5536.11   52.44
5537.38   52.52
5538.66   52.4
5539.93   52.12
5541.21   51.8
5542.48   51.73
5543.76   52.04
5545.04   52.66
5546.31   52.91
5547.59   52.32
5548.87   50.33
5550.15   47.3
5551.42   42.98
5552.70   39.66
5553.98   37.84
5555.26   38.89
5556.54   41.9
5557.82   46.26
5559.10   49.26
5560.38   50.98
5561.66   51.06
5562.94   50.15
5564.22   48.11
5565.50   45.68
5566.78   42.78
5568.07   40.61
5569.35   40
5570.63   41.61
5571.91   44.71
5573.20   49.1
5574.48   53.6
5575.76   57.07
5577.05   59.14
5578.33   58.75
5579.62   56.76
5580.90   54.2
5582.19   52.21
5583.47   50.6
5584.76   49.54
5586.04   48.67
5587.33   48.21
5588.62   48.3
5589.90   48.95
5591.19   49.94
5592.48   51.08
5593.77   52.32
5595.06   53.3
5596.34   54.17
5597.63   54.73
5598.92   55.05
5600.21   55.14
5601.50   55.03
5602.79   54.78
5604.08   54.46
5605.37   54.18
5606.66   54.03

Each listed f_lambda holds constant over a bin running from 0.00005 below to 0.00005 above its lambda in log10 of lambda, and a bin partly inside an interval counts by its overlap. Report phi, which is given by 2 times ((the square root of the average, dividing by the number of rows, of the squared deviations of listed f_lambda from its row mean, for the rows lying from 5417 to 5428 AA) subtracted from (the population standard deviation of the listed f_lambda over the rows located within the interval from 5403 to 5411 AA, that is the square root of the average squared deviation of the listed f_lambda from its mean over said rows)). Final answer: -2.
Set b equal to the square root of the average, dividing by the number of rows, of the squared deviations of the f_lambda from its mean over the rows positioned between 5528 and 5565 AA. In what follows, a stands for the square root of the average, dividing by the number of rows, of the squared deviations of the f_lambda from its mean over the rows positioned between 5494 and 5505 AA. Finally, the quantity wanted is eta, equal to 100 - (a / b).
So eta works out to 100.0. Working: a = 0.1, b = 4.5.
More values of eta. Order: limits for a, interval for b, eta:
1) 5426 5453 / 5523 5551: 99.0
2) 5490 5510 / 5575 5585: 99.8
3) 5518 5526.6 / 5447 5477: 99.6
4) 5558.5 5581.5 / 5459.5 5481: 90.9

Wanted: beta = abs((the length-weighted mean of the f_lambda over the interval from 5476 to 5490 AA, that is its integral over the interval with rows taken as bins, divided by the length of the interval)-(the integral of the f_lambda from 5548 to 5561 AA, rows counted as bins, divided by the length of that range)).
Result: 7.3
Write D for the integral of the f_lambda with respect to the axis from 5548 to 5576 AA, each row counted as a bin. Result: 1283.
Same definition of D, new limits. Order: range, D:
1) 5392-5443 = 2723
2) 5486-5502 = 854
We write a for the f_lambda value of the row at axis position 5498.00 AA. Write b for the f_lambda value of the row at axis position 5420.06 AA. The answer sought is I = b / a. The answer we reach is 0.97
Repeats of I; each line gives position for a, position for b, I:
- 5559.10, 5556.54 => 0.85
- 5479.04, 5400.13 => 1.06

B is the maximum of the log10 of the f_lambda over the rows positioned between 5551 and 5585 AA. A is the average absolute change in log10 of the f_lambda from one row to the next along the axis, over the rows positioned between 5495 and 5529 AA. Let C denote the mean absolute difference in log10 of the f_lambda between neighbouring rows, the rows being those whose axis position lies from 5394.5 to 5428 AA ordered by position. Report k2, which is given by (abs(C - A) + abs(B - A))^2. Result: 3.13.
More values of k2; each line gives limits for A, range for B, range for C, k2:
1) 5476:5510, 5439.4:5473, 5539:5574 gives 3.05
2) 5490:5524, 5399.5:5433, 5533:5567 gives 3.08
